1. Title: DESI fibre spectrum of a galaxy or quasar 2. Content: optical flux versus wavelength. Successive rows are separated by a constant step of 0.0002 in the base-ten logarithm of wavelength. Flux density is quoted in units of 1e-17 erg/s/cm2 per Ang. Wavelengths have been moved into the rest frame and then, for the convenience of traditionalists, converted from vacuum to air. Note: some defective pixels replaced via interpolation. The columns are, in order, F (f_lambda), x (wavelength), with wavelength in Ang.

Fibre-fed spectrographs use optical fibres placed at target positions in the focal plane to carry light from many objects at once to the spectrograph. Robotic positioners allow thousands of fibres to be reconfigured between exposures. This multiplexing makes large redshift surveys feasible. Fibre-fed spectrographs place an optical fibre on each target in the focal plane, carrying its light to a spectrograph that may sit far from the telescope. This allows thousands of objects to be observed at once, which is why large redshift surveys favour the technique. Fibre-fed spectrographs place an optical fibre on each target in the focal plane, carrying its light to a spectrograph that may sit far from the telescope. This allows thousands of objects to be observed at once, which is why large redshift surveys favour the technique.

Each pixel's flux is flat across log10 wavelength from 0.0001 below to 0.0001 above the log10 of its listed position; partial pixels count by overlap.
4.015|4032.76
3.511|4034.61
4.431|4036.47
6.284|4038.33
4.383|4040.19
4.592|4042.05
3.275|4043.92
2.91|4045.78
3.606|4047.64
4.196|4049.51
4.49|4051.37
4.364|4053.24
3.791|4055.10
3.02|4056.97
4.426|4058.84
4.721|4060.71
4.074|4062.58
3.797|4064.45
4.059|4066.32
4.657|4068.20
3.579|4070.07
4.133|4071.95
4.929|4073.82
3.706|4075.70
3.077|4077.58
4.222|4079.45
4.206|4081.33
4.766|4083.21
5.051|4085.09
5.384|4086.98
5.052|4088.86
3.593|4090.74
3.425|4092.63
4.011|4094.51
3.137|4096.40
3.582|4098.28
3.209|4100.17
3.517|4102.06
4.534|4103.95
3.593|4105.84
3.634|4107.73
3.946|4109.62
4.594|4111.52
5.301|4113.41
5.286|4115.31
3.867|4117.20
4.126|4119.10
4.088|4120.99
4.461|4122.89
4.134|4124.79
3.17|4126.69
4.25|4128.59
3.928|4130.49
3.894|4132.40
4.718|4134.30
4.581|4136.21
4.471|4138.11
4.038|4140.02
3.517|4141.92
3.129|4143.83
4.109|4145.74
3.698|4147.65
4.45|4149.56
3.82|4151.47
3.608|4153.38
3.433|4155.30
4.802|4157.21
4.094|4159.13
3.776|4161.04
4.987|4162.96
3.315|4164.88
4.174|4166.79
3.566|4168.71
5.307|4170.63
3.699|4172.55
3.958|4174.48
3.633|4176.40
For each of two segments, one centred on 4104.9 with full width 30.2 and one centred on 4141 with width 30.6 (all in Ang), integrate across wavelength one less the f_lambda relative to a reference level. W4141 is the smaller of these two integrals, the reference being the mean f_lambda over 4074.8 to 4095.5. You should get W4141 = 1.9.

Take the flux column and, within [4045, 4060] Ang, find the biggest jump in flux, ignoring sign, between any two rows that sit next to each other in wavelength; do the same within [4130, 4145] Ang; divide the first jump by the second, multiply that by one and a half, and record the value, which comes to 2.6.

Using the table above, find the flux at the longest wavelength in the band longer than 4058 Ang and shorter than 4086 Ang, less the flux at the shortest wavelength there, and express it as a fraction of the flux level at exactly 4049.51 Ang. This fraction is 0.15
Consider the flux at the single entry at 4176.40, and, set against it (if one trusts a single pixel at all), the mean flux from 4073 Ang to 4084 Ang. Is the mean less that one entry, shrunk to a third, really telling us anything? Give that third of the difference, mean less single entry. 0.17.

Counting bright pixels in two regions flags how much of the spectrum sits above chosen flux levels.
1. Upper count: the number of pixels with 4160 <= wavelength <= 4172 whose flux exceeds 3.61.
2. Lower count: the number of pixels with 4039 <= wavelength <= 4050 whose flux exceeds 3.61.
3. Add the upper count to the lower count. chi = 7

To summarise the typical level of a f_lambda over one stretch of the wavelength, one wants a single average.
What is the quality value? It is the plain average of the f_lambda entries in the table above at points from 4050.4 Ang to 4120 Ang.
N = 4.13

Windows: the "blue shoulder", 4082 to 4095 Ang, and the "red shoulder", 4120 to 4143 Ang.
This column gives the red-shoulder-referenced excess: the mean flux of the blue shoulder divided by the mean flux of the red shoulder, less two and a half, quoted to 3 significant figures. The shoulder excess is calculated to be -1.41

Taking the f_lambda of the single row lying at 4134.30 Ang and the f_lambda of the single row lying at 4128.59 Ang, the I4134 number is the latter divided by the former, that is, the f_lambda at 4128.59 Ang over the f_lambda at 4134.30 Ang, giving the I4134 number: 0.9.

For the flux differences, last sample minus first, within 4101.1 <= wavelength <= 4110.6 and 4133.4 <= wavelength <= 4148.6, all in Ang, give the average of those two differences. -0.30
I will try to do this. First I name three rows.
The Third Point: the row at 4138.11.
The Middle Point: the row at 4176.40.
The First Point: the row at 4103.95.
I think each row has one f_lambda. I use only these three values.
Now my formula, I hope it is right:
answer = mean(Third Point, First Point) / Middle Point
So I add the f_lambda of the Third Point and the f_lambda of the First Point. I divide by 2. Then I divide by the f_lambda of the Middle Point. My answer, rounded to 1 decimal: 1.2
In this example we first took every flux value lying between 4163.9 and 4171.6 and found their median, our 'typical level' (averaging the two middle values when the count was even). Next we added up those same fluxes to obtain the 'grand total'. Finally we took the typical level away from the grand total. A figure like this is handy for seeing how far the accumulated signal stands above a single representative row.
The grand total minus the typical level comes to 12.5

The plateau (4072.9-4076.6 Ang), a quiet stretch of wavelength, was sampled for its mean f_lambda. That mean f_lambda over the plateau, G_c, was 4.3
